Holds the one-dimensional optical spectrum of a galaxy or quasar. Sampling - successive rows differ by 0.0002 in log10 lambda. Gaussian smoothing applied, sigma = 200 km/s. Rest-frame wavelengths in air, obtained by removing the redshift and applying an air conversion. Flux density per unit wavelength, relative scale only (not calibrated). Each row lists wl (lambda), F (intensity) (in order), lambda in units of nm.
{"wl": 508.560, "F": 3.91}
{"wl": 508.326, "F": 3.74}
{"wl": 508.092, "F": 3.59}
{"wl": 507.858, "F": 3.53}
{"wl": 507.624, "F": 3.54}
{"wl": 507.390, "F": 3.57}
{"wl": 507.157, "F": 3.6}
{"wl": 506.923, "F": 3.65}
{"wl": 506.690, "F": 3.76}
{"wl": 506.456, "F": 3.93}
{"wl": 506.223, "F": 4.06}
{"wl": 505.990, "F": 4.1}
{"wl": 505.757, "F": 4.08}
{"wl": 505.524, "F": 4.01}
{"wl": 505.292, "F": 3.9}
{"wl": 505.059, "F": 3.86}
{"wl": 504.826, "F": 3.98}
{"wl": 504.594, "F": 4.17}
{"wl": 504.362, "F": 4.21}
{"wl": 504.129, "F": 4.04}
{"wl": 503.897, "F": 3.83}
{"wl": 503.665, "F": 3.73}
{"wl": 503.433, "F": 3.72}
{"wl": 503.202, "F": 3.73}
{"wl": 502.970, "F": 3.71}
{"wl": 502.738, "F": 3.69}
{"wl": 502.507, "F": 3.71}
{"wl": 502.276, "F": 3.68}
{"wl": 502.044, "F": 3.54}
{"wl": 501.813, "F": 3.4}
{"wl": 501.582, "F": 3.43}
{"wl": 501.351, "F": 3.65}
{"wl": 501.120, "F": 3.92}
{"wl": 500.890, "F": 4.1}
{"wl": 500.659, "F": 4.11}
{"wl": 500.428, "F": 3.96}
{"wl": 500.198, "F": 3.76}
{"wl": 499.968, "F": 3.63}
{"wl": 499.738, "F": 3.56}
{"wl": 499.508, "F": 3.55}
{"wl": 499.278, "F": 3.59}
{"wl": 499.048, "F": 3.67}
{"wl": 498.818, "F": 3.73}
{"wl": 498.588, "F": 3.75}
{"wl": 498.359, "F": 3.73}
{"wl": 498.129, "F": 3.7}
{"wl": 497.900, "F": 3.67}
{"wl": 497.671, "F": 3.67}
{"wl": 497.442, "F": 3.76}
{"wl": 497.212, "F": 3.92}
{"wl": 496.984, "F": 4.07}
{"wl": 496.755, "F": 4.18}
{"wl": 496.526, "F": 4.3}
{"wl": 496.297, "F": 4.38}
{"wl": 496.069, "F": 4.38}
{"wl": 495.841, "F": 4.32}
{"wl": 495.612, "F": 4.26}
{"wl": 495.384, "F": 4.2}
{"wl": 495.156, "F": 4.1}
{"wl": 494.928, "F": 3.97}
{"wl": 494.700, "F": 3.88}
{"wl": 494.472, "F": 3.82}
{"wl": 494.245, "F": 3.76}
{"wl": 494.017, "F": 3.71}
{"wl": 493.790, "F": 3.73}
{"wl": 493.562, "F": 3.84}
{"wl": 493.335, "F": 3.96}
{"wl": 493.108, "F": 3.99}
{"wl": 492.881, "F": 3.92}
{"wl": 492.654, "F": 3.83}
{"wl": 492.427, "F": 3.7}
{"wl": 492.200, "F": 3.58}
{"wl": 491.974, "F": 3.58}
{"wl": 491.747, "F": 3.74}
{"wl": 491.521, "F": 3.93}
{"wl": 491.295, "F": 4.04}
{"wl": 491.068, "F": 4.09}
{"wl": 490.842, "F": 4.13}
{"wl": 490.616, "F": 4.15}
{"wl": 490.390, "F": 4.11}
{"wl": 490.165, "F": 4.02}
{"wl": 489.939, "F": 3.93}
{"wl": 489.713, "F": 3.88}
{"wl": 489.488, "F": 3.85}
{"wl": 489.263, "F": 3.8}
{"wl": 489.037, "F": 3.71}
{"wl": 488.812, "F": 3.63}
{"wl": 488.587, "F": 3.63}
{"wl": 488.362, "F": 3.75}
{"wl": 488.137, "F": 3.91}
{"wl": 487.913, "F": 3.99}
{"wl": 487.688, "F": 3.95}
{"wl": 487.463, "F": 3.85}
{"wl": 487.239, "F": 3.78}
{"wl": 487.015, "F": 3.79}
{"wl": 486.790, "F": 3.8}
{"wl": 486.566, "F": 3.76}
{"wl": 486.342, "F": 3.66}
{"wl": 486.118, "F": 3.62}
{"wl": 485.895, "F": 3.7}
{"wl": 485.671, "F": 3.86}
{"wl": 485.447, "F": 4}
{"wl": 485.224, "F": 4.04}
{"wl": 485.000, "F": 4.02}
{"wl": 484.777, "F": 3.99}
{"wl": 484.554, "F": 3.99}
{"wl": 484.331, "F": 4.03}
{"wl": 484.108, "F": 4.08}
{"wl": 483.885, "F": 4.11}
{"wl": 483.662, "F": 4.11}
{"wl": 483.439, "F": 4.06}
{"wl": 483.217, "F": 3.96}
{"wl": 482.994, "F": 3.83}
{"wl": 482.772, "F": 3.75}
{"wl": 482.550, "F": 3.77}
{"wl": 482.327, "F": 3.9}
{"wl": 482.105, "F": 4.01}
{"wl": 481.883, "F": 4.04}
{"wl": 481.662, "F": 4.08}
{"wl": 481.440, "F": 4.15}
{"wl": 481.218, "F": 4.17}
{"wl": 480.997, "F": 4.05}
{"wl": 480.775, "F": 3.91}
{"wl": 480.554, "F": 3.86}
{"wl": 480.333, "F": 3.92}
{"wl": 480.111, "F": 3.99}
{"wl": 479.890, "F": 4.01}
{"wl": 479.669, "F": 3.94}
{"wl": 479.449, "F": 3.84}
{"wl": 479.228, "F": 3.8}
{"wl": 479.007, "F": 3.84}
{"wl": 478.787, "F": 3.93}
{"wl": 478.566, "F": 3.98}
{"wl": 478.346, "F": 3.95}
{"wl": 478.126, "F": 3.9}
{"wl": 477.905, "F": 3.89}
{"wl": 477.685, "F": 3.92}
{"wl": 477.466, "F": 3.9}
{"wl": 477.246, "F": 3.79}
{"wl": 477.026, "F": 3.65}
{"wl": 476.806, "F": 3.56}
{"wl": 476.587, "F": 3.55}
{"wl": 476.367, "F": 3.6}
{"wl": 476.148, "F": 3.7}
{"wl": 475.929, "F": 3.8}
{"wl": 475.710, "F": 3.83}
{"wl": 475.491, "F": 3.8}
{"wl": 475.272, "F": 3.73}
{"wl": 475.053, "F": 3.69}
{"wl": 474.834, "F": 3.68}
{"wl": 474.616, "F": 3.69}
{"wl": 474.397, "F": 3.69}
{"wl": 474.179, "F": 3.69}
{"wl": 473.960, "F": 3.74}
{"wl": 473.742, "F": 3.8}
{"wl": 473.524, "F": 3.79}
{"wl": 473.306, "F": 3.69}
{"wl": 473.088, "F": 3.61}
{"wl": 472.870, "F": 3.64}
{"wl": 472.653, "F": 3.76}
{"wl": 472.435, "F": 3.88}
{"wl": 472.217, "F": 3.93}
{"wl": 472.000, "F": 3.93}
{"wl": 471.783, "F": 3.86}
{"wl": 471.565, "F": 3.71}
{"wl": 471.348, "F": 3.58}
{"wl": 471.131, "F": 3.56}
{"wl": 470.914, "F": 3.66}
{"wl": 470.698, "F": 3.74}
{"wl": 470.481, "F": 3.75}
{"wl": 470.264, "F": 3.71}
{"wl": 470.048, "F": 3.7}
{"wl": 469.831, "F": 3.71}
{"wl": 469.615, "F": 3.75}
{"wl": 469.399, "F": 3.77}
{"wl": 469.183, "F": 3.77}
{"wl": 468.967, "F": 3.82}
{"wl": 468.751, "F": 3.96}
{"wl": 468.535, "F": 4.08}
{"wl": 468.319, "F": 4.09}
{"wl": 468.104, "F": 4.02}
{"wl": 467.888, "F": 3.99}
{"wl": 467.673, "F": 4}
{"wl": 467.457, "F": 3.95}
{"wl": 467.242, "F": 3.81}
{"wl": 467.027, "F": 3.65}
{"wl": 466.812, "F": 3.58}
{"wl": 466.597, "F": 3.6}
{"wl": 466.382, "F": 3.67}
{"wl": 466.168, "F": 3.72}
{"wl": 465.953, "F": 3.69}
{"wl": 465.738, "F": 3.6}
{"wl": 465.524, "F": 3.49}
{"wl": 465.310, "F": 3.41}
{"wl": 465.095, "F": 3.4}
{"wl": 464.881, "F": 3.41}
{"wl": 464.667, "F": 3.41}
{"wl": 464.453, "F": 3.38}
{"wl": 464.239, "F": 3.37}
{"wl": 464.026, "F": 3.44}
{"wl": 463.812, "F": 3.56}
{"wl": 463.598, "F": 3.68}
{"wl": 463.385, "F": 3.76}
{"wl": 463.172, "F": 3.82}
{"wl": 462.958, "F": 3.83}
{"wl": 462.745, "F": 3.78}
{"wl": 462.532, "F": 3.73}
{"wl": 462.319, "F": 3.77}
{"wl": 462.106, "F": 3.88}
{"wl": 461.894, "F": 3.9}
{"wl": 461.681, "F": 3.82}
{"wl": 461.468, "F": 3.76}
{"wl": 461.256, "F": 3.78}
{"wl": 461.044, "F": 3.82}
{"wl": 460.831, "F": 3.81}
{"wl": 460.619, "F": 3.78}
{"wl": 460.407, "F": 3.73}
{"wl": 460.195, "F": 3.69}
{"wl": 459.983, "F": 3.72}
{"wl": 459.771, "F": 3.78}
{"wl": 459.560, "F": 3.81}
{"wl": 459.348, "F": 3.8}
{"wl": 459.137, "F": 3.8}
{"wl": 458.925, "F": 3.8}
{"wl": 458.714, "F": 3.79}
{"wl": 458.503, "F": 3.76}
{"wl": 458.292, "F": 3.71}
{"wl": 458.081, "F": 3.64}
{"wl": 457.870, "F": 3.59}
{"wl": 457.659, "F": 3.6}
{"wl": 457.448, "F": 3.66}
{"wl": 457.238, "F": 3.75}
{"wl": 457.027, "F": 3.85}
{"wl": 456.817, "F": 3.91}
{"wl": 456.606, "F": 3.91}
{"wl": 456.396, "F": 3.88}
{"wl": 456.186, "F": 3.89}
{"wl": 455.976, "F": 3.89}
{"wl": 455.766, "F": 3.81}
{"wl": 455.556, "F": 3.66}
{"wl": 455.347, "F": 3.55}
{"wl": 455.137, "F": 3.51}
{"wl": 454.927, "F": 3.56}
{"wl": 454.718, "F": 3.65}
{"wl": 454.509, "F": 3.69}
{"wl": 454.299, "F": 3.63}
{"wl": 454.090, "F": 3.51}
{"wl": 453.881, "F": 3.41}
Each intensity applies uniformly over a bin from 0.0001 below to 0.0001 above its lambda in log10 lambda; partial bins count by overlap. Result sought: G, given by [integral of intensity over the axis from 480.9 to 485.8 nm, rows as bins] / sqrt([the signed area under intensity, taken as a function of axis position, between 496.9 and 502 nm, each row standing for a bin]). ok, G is 4.49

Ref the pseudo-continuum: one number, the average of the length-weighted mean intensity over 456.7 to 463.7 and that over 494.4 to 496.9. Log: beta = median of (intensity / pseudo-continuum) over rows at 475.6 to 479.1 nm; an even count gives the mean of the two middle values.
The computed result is 0.97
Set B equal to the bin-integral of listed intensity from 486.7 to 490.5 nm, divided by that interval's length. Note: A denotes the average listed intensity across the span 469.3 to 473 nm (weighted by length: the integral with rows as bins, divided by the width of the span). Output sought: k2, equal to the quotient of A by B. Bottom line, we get 0.97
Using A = 3.74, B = 3.85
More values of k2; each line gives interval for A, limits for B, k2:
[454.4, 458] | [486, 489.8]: 0.98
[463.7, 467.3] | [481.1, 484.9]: 0.88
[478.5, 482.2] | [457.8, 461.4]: 1.06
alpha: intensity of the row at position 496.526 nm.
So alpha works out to 4.3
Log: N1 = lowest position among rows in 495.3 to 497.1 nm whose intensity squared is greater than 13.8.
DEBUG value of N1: 495.384 nm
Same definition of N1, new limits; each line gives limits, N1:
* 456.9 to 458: 457.027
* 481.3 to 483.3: 481.440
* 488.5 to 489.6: 489.263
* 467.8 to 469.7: 467.888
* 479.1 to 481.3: 479.228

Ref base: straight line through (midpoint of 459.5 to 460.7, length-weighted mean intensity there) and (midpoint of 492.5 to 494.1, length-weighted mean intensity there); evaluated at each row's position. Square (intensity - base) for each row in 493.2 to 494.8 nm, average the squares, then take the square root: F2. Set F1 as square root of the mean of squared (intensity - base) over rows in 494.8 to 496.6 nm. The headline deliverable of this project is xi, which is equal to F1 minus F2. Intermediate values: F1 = 0.40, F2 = 0.09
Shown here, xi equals 0.31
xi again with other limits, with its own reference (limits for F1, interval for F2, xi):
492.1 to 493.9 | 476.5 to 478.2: -0.02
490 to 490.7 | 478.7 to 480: 0.14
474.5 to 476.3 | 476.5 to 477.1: -0.14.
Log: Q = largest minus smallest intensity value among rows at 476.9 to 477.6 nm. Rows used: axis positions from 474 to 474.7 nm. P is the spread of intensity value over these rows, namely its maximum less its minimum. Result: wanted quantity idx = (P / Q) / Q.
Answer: 0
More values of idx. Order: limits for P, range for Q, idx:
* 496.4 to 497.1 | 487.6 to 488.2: 36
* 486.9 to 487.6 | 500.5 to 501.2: 2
